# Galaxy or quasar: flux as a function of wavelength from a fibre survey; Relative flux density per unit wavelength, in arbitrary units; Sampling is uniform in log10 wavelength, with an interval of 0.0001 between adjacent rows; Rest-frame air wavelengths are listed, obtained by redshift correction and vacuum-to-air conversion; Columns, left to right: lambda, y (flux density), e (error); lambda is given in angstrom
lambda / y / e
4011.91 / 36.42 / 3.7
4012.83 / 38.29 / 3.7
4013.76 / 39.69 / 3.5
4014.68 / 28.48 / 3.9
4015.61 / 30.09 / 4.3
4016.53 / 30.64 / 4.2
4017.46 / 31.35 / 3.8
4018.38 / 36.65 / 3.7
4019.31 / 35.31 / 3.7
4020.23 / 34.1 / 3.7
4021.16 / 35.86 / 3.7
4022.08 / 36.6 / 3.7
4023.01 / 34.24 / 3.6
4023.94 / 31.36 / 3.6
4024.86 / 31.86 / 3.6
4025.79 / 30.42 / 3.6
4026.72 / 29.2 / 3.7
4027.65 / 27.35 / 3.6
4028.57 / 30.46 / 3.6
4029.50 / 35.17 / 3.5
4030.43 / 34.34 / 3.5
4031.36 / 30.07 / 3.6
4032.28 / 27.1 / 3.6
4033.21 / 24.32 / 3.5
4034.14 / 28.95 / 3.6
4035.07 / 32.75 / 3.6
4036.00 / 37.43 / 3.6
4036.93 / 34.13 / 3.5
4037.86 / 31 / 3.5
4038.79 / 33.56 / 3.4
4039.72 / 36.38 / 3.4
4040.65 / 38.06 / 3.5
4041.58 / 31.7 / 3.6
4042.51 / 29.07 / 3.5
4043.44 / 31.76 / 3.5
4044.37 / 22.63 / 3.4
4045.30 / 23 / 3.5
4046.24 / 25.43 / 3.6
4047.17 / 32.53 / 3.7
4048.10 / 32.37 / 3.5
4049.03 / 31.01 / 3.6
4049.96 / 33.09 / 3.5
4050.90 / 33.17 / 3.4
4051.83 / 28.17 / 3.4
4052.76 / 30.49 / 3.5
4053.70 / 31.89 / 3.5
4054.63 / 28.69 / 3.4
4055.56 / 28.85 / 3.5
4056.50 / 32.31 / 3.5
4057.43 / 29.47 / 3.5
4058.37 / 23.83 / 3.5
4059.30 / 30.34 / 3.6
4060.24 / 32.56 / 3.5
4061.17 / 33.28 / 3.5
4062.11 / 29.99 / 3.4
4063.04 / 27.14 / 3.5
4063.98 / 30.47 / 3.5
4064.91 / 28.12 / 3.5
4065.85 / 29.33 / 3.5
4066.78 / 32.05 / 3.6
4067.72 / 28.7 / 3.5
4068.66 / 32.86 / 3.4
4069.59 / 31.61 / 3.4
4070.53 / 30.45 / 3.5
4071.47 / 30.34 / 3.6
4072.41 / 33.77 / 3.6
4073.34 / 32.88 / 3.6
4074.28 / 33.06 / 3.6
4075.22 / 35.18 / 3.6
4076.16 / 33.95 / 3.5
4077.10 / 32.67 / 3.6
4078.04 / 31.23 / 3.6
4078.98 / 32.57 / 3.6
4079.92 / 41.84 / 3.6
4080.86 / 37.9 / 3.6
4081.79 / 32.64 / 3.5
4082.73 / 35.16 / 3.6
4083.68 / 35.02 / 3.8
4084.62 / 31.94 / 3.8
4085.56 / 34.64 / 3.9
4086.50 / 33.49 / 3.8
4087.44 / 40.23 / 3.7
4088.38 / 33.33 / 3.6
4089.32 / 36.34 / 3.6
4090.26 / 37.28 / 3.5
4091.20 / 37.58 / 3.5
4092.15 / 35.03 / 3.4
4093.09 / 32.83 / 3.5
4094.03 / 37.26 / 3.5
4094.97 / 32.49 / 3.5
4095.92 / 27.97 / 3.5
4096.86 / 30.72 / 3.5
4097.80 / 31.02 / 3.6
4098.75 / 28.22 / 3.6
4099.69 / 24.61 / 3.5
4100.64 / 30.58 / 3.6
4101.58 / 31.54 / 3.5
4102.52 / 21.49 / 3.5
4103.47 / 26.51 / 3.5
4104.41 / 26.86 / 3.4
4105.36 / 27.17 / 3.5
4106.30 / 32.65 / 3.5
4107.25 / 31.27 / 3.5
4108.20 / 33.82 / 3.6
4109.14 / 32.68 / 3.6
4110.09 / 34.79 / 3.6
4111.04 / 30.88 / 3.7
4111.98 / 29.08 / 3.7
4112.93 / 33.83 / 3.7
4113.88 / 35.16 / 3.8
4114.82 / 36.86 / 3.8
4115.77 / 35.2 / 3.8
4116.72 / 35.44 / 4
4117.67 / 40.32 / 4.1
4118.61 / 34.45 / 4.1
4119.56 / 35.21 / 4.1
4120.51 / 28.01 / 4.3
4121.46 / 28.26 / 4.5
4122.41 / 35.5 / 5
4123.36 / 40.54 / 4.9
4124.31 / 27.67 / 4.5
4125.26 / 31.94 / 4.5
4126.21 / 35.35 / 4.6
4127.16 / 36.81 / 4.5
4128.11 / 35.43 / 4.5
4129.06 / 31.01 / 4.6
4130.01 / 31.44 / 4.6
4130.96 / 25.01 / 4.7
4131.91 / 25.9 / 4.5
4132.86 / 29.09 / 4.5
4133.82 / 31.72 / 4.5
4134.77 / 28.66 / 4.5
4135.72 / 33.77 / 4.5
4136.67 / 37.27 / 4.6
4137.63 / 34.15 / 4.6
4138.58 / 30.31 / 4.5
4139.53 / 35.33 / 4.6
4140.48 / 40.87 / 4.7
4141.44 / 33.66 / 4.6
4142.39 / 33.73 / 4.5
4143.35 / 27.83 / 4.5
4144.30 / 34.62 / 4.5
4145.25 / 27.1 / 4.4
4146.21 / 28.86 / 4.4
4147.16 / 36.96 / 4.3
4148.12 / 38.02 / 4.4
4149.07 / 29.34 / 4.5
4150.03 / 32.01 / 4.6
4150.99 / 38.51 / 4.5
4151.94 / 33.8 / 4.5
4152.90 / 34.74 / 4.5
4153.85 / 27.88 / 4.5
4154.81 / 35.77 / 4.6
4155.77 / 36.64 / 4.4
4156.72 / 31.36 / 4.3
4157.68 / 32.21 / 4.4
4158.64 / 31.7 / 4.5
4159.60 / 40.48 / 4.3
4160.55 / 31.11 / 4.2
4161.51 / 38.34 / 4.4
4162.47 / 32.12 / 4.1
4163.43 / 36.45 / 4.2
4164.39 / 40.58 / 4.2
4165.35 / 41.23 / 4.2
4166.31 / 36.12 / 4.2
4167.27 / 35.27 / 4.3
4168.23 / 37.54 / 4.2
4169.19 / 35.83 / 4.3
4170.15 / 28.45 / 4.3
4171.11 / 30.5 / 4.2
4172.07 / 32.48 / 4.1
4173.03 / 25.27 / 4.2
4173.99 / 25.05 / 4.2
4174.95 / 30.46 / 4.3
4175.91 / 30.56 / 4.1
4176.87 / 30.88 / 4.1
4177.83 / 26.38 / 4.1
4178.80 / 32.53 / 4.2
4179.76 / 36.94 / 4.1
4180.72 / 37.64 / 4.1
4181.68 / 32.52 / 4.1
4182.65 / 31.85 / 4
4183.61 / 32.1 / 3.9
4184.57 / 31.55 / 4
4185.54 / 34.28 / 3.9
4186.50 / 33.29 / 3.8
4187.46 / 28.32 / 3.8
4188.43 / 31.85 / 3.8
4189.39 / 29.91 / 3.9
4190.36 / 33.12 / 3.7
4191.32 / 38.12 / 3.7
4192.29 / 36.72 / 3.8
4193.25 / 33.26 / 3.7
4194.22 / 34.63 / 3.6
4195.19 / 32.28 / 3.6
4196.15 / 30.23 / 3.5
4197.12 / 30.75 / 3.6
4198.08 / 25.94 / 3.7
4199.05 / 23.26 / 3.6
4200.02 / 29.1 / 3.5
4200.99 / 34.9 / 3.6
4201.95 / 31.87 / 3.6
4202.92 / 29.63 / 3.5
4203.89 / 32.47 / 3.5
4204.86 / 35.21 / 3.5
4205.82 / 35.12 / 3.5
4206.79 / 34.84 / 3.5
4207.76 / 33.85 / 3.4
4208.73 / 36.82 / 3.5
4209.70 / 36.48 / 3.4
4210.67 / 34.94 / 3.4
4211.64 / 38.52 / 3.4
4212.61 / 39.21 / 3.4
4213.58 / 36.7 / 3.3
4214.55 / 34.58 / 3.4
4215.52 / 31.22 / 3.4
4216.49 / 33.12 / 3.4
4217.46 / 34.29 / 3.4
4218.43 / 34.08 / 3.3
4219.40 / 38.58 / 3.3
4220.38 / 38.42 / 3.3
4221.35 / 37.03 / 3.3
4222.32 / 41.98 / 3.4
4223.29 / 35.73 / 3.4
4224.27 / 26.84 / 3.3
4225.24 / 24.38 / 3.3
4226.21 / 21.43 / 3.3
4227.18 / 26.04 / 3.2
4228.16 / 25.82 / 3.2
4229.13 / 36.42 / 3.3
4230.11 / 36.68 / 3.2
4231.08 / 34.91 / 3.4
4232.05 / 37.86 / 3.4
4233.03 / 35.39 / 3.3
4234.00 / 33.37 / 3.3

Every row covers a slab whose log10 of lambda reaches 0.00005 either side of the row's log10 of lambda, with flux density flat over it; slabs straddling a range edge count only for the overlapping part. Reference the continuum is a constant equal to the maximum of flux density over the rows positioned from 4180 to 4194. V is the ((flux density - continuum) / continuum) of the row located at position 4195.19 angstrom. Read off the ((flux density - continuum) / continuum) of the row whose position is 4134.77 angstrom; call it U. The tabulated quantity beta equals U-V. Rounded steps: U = -0.25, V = -0.15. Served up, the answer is -0.09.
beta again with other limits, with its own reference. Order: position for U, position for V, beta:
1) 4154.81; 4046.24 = 0.27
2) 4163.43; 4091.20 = -0.03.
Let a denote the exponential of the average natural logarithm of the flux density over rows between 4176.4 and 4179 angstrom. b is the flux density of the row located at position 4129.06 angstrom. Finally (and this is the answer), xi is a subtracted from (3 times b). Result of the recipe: 63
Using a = 29.8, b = 31.01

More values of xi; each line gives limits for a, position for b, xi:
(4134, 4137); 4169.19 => 74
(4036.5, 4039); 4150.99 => 83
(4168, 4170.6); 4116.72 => 73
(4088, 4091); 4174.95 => 56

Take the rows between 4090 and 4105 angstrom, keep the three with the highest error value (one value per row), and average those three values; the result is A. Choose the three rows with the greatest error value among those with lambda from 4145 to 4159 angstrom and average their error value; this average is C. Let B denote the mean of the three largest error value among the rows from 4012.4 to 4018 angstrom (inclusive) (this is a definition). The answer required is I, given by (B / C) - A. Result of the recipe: -2.69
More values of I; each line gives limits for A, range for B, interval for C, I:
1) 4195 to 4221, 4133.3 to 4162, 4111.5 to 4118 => -2.47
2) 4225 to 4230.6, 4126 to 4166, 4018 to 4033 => -2.04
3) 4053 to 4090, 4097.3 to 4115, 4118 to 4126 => -3.05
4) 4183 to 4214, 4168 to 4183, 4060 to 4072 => -2.73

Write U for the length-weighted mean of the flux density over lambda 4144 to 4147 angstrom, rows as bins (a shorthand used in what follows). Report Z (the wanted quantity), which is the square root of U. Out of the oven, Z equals 5.54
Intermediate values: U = 30.7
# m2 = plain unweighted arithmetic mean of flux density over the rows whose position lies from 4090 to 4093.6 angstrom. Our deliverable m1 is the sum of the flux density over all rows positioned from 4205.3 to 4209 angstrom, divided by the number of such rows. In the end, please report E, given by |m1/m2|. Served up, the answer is 0.99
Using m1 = 35.2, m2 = 35.7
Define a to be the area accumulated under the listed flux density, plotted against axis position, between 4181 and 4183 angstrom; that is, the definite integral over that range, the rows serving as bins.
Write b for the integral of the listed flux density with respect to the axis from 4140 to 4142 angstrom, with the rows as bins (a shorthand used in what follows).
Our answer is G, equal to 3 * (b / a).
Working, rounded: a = 65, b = 74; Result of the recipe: 3.4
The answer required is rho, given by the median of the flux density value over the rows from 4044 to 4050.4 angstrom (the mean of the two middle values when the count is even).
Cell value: 31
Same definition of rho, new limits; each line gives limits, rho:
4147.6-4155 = 34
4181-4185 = 32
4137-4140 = 34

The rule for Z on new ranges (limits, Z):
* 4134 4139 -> 5.73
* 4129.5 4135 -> 5.35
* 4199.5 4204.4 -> 5.61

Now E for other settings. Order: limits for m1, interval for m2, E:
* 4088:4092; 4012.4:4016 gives 1.06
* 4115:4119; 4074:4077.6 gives 1.08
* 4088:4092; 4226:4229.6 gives 1.32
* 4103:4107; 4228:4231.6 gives 0.85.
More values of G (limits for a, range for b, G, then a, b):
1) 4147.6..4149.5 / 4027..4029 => 2.7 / 64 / 58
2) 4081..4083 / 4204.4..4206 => 2.5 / 69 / 57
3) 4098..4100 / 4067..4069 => 3.4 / 54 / 61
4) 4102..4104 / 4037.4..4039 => 3.2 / 49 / 51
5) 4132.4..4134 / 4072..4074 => 4.2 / 48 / 67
